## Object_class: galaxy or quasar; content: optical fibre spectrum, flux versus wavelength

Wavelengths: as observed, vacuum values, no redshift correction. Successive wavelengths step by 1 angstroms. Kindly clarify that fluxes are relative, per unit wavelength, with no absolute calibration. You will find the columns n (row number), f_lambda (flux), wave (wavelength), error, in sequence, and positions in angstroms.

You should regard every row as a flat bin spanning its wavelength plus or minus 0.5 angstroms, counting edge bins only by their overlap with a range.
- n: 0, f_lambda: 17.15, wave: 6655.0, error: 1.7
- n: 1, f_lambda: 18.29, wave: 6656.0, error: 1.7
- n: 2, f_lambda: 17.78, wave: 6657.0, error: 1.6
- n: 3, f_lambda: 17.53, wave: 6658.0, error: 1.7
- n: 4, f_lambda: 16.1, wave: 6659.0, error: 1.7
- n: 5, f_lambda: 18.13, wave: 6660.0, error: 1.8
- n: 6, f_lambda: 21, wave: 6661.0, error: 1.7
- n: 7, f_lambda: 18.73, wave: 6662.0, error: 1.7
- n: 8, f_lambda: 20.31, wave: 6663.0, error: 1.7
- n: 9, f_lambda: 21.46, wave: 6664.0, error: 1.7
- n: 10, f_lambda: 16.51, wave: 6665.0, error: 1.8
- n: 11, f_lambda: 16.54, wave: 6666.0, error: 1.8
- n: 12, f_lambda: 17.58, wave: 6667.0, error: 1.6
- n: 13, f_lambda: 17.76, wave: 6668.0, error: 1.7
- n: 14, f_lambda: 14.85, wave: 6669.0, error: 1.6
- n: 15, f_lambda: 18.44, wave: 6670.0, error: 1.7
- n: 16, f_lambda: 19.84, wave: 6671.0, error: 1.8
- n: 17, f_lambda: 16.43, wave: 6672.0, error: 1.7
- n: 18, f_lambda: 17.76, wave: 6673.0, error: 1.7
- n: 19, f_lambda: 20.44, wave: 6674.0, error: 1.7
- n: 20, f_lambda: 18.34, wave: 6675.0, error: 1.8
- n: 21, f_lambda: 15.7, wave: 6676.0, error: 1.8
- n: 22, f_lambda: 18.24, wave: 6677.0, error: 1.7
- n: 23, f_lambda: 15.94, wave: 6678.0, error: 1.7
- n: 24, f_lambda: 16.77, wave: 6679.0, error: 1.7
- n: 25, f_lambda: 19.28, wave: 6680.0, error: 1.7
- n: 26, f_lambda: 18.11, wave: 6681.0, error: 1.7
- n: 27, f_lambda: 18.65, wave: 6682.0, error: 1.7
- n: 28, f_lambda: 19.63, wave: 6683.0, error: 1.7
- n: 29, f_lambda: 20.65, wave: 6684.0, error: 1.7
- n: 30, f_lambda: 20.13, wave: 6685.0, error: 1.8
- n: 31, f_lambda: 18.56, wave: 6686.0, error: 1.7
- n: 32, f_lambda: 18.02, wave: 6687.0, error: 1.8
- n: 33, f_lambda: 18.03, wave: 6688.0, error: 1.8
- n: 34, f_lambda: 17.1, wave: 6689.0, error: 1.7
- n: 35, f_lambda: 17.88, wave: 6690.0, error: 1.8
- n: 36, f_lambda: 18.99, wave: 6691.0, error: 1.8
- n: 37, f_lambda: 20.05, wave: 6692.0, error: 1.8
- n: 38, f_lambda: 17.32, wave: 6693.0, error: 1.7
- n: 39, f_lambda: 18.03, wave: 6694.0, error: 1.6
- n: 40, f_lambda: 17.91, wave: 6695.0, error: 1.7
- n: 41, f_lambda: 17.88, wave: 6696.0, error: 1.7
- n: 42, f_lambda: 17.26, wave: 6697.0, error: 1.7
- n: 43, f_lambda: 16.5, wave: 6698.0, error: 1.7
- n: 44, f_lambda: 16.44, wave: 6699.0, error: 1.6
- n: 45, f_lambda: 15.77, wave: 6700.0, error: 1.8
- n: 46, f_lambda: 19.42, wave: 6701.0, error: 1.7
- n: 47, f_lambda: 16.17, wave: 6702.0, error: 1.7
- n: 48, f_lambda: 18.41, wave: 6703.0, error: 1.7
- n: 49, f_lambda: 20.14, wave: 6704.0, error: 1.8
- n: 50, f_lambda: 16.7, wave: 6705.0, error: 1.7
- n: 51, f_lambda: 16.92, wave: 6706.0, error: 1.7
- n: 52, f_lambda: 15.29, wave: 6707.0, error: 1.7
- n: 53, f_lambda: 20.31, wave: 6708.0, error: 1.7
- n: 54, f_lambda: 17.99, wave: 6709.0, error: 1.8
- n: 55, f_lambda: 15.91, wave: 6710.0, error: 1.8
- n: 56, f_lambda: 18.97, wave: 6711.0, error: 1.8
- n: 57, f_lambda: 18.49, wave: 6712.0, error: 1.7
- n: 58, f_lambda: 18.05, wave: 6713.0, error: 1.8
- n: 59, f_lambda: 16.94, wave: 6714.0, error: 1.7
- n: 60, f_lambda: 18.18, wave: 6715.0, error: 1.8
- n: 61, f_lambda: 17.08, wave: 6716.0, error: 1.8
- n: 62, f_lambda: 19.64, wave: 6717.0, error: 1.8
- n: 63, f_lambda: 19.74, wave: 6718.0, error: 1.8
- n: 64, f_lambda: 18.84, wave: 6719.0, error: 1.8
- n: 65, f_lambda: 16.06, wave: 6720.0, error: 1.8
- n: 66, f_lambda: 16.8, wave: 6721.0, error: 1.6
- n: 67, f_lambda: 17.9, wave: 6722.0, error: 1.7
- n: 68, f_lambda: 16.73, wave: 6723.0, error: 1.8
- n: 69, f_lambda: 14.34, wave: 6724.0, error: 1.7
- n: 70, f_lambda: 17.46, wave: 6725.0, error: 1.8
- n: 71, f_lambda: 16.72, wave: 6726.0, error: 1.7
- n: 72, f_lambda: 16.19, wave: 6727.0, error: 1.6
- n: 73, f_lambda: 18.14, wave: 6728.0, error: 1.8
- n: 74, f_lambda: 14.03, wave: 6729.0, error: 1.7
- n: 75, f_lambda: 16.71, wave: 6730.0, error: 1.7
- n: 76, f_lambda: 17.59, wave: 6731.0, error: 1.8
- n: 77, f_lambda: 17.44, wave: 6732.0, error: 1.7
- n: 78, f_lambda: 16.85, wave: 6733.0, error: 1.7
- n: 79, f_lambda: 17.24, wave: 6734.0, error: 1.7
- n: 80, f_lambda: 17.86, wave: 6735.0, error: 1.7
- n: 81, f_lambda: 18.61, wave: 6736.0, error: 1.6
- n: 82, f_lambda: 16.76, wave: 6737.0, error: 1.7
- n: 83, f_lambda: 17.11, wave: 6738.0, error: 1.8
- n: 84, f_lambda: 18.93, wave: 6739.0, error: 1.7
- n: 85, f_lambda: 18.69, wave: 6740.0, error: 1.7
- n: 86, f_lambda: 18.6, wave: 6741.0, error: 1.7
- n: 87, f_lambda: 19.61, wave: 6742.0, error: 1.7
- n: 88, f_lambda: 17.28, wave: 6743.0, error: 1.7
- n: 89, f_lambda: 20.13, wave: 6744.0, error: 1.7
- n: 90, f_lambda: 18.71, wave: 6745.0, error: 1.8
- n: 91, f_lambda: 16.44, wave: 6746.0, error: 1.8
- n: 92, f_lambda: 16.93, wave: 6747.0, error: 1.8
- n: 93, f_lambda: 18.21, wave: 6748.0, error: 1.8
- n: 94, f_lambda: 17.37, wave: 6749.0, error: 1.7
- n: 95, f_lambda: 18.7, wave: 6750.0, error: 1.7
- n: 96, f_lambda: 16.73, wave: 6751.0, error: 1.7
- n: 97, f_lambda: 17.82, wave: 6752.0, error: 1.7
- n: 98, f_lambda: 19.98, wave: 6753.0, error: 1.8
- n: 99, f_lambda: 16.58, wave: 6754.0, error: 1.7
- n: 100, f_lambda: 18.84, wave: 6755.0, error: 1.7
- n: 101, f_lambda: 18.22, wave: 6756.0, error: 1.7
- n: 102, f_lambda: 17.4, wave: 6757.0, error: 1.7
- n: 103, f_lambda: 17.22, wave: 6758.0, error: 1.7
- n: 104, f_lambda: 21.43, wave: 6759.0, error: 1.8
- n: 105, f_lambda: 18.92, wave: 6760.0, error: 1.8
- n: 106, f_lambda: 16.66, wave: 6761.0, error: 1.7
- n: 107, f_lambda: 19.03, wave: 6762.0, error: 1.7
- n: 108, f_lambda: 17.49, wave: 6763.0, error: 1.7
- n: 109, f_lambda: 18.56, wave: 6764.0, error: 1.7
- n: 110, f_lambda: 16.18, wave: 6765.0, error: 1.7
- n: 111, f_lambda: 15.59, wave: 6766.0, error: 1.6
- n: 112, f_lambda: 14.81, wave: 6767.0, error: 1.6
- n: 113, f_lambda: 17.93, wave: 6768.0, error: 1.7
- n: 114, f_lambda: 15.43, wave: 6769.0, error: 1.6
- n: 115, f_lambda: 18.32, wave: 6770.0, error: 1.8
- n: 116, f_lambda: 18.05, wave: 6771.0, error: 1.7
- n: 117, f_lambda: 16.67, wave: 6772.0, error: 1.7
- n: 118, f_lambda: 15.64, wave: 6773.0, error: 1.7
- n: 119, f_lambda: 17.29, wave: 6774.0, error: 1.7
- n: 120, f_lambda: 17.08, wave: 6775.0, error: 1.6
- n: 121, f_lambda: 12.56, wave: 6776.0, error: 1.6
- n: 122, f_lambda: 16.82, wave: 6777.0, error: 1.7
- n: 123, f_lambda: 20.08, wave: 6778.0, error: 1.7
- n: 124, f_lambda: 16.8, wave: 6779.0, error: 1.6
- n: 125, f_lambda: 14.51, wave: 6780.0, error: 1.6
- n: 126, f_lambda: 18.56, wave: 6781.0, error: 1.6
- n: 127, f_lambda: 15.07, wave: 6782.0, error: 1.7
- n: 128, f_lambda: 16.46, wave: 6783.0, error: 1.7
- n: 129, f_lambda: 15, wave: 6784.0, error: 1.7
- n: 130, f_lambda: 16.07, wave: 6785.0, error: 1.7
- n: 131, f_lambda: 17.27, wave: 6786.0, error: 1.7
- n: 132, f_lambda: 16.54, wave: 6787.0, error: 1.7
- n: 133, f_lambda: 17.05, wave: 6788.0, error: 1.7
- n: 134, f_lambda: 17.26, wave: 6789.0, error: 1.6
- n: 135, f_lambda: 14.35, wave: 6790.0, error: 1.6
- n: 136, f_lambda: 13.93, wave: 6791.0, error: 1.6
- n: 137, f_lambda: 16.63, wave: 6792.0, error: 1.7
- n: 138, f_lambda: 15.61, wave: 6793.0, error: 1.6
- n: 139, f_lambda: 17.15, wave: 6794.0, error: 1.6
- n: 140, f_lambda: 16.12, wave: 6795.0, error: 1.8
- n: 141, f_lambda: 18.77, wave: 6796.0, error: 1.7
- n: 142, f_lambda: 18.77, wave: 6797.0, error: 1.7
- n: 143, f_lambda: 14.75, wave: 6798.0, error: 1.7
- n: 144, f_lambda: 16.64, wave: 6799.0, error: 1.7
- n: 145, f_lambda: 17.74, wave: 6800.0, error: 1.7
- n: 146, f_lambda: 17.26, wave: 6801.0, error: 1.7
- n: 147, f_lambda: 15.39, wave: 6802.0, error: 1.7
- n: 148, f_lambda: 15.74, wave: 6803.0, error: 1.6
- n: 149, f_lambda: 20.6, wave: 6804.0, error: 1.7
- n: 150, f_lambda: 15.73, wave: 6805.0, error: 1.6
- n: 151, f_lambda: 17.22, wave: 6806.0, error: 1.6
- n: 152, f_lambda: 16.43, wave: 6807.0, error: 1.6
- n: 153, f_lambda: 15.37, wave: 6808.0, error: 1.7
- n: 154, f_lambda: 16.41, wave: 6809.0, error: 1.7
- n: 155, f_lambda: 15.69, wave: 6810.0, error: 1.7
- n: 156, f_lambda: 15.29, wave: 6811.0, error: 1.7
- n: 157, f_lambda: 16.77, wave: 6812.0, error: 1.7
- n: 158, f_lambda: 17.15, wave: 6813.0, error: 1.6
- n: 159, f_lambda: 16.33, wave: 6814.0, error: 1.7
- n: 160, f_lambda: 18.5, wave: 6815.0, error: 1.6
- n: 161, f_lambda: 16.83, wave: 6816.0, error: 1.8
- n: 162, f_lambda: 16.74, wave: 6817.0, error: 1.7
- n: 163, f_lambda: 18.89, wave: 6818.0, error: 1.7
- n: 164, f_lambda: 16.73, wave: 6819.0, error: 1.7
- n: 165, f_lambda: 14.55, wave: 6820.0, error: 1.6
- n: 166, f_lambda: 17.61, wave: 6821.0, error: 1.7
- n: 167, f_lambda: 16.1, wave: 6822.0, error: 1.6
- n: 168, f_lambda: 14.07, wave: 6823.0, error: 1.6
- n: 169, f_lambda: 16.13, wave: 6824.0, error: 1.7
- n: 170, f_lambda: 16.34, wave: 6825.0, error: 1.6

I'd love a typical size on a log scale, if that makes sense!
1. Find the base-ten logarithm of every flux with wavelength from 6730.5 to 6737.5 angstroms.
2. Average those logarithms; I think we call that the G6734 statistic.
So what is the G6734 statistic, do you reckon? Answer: 1.24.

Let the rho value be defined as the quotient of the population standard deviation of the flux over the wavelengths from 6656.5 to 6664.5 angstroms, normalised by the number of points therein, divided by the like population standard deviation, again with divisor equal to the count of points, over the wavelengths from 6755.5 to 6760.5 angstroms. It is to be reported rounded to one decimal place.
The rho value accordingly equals 1.2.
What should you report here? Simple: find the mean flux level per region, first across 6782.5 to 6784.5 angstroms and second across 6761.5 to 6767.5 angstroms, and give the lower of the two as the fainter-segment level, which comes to 15.7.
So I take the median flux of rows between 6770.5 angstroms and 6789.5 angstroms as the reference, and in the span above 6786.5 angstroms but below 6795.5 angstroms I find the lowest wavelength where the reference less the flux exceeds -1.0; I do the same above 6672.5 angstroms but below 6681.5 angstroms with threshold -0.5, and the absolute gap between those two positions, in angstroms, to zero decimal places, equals 111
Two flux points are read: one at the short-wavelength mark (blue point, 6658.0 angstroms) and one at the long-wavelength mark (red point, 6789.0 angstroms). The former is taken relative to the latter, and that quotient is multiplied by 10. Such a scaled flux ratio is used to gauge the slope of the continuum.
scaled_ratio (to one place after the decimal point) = 10.2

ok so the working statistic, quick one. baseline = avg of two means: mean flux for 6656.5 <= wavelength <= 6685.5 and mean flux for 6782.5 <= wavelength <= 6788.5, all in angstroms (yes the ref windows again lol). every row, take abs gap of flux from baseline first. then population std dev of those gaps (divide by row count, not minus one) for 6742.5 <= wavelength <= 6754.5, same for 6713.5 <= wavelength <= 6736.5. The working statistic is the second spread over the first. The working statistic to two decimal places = 1.03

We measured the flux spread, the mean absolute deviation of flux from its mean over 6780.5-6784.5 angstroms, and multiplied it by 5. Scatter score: 6.2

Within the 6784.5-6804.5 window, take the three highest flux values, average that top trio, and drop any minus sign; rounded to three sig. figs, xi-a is 19.4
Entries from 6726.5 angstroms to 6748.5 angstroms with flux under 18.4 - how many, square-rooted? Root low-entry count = 3.87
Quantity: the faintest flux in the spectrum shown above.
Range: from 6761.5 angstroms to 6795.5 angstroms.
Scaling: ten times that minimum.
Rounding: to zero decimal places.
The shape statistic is 126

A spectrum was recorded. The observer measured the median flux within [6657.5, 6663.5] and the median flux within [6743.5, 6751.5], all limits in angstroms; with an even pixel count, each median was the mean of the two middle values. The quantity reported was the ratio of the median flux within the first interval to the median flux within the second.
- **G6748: 1.04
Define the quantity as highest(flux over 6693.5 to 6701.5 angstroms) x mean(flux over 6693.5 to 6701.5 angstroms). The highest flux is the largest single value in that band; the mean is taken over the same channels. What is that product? 338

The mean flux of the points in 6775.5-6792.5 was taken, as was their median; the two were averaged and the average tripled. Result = 49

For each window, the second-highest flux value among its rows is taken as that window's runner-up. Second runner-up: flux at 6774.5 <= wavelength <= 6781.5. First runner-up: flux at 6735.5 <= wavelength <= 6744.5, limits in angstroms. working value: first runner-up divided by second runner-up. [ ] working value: 1.06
